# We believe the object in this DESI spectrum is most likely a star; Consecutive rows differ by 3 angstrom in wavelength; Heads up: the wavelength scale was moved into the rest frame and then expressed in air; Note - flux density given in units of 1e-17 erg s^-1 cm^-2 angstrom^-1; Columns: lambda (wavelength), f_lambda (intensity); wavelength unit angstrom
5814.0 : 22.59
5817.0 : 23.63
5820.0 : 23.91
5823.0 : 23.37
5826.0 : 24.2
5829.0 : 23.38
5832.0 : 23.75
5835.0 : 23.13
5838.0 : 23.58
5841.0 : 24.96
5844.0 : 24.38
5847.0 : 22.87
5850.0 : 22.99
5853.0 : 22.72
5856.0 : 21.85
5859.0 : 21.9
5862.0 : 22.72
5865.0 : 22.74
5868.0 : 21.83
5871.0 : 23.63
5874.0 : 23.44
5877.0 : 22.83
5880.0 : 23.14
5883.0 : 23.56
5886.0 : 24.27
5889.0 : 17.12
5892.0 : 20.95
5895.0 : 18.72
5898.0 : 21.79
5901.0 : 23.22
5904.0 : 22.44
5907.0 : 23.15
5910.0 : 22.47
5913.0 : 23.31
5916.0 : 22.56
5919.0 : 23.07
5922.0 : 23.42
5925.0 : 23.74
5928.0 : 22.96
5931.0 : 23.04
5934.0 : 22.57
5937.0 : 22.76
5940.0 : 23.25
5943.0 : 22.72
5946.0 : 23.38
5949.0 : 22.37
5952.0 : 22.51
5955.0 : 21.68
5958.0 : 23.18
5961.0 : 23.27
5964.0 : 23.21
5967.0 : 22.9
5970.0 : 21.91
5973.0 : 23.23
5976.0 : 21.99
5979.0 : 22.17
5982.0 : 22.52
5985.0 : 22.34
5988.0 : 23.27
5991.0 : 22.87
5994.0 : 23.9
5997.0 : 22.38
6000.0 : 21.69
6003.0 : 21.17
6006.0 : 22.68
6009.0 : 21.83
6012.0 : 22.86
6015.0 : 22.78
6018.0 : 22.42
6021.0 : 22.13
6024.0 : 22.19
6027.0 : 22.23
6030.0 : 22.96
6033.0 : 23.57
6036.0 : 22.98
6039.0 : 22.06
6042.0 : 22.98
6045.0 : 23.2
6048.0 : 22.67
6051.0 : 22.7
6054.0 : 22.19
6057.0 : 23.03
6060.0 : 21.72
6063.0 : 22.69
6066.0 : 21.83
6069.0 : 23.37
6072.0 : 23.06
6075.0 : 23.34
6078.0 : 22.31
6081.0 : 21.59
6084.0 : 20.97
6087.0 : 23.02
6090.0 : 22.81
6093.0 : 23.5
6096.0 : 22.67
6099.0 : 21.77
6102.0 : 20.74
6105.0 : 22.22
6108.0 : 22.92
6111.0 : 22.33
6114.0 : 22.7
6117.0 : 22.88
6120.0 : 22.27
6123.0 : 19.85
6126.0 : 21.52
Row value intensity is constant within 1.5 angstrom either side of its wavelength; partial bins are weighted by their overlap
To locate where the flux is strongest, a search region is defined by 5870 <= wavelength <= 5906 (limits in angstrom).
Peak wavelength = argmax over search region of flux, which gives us 5886.0 angstrom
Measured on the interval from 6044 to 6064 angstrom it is 6045.0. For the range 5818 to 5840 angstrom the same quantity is 5826.0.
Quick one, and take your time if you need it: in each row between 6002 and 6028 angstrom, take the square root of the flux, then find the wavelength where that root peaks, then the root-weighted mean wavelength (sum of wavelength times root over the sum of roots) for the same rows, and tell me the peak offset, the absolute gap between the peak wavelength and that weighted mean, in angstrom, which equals 3.0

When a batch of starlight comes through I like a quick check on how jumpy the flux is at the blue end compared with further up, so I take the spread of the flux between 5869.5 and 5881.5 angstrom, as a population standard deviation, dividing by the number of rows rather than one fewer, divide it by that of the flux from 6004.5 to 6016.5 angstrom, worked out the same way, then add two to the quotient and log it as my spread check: 2.7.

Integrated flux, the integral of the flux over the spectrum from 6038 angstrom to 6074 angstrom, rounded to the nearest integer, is 815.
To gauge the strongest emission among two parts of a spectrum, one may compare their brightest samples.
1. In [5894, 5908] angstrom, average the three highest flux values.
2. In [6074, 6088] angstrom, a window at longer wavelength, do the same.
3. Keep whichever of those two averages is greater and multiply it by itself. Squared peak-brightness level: 526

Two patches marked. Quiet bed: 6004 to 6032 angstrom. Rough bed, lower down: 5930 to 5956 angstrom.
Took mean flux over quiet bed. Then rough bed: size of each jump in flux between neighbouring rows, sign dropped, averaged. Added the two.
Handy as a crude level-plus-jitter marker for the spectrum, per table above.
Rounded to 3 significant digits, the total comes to 23.0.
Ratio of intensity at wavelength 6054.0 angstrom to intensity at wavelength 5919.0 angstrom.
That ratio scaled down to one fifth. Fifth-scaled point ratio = 0.192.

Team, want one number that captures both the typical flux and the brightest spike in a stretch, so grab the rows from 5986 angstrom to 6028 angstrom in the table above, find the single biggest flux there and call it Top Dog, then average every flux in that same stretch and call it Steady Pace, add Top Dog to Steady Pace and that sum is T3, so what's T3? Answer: 46.36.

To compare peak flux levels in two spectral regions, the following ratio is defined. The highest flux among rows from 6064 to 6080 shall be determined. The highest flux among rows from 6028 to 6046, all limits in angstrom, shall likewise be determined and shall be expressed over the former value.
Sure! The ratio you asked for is 1.01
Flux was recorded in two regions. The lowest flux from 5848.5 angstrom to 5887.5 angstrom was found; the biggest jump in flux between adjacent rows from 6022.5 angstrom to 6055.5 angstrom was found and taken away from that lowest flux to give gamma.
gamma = 20.9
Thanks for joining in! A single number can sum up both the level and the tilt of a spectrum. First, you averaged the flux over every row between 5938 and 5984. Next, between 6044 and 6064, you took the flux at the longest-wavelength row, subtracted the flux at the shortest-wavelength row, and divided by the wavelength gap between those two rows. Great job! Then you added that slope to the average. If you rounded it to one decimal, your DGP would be 22.7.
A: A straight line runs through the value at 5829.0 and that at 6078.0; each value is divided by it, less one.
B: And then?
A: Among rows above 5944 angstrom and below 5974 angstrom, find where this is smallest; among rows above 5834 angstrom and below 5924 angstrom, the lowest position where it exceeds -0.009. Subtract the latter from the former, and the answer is 117 angstrom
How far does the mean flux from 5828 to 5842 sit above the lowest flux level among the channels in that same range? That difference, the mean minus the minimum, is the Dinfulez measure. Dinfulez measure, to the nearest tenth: 0.6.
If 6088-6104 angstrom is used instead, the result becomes 1.6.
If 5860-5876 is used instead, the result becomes 1.0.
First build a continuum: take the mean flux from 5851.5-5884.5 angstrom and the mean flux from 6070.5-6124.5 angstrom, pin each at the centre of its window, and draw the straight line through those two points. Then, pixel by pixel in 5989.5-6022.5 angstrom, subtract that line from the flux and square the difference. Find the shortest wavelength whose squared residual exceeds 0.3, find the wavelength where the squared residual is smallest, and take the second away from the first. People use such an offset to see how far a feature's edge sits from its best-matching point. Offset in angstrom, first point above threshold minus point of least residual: -24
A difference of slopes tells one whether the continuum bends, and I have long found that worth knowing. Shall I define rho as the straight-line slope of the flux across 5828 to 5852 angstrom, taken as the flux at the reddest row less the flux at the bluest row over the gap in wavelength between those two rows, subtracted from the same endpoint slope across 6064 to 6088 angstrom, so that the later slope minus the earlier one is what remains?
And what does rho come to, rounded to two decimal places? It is 0.08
